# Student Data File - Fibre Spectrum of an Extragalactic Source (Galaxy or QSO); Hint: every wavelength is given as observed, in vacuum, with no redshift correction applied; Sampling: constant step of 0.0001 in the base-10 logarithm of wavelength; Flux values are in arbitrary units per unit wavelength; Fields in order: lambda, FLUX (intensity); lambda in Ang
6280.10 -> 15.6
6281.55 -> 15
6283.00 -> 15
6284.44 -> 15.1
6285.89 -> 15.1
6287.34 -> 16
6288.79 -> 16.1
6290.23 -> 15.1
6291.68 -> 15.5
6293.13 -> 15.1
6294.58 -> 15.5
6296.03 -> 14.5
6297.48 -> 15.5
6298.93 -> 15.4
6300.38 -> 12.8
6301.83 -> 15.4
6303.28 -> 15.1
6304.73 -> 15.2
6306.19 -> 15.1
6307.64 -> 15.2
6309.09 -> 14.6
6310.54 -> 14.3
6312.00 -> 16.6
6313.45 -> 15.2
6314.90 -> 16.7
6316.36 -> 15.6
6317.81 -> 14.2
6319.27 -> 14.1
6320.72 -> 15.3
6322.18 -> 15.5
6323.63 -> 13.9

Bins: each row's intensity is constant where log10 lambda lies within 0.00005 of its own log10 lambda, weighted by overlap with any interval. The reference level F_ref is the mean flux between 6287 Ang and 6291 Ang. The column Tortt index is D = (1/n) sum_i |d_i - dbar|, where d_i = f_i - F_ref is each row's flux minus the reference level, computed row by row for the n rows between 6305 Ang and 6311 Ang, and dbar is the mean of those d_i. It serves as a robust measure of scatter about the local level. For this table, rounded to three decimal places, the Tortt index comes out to 0.350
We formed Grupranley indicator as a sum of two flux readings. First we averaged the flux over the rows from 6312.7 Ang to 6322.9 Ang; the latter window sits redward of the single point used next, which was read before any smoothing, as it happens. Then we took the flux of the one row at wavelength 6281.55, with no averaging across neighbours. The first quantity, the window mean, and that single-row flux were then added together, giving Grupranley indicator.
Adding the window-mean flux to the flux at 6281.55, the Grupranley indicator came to 30.2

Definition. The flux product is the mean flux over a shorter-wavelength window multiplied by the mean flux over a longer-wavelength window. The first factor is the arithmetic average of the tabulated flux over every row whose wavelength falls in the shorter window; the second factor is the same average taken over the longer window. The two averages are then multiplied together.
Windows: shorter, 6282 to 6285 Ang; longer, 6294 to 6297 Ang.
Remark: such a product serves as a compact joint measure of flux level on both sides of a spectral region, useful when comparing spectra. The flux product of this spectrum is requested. 226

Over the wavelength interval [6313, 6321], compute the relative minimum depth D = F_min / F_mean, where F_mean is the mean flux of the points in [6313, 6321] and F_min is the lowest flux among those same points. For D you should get 0.929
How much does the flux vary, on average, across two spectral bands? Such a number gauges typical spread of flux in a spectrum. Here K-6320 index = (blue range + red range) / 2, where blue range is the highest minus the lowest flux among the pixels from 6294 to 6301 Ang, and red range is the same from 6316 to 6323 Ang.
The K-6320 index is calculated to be 2.10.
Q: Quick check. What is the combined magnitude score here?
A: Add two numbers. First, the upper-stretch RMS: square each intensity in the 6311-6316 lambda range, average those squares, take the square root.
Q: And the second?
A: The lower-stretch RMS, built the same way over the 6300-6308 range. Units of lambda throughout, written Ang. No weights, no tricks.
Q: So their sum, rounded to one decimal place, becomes 31.0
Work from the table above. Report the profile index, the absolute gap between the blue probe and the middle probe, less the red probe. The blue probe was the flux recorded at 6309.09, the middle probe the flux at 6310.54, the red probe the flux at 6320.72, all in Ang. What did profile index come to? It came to -15.0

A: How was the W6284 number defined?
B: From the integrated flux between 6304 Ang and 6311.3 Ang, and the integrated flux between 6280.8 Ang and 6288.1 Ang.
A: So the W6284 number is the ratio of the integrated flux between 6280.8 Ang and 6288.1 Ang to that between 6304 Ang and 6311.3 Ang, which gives 1.02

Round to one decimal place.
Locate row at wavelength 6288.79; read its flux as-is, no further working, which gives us 16.1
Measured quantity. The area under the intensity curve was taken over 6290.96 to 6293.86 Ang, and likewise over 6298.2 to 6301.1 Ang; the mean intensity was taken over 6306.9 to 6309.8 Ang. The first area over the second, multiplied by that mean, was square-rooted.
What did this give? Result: 4.02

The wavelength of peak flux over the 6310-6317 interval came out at 6314.90 Ang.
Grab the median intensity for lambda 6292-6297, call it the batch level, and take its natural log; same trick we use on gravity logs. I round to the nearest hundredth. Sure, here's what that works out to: 2.71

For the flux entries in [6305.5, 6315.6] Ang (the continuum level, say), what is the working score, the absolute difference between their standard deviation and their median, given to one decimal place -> 14.3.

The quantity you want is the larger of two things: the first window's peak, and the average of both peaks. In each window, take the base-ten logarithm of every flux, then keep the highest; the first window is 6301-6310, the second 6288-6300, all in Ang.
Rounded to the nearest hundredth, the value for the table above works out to 1.20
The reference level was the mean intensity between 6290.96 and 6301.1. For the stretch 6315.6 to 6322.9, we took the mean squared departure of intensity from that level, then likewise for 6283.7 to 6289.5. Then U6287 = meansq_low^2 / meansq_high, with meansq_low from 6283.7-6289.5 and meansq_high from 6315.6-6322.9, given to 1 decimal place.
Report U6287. 1.1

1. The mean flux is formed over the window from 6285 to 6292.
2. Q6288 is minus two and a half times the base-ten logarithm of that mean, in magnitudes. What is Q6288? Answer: -2.98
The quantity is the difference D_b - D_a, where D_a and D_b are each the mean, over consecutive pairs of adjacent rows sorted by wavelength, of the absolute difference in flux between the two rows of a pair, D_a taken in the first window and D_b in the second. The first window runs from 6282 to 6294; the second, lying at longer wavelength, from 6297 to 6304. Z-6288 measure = 0.99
